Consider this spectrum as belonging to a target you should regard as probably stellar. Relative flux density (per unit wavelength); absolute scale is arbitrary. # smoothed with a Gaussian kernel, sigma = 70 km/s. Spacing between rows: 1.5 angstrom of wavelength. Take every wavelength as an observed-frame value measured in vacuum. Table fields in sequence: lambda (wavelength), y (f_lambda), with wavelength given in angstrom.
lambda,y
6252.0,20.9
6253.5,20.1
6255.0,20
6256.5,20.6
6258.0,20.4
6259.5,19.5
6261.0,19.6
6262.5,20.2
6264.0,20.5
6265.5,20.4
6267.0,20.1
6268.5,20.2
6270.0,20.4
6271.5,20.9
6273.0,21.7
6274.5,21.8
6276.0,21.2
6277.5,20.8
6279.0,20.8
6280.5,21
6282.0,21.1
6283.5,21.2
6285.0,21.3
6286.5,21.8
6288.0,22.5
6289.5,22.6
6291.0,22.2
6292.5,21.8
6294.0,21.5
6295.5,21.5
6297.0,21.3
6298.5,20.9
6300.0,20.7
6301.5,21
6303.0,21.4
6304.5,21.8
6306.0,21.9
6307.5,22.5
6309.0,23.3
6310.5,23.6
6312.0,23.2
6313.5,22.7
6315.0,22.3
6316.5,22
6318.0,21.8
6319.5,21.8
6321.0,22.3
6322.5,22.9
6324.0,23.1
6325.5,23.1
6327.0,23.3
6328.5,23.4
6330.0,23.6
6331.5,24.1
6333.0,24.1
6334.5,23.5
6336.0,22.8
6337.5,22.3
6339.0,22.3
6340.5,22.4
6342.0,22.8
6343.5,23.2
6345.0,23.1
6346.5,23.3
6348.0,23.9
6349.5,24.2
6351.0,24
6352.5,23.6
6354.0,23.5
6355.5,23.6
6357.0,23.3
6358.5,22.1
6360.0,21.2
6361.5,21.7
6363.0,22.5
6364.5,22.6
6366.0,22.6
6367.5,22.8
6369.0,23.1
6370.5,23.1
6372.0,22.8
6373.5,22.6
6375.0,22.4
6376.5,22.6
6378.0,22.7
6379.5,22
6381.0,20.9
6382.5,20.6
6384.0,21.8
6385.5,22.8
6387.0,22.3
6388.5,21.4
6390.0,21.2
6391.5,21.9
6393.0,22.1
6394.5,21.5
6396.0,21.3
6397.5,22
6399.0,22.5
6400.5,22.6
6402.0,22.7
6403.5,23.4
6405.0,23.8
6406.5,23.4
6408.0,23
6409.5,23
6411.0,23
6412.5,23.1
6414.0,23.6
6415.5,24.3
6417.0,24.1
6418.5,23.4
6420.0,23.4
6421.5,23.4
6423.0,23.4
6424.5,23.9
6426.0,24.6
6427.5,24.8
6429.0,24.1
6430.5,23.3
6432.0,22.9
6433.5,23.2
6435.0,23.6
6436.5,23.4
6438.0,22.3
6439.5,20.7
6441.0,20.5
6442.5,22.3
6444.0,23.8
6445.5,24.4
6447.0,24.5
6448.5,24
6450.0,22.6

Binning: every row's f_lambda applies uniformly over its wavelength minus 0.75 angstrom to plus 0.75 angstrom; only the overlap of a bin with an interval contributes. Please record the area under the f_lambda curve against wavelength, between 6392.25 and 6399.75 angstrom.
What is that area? 164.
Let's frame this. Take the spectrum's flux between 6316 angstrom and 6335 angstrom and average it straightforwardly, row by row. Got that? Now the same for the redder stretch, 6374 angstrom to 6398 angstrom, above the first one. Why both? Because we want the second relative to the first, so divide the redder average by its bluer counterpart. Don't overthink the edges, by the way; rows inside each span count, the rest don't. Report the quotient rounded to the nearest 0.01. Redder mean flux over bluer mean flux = 0.95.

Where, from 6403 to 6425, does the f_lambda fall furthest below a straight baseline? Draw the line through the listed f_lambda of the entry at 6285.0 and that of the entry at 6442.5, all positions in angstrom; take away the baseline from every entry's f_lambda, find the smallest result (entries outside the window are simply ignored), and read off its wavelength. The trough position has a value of 6411.0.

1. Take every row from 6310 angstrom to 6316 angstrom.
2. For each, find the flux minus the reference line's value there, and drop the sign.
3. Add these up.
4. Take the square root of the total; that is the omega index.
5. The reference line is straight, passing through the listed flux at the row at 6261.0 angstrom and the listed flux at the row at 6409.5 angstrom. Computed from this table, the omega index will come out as 2.94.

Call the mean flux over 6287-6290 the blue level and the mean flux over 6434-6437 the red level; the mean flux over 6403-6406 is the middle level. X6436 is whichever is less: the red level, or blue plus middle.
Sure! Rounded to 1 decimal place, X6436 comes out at 23.5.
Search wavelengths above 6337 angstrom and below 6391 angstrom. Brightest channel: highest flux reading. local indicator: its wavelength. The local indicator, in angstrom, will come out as 6349.5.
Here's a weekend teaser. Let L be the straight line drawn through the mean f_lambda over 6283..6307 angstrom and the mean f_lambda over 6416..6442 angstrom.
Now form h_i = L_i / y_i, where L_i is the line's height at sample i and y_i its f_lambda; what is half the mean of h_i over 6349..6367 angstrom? 0.489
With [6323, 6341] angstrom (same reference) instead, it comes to 0.476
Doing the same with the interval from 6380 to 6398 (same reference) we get 0.526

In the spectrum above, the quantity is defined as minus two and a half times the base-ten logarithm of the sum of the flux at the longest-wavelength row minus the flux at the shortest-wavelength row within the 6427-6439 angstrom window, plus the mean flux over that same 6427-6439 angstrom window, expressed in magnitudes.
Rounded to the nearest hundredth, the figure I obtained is -3.30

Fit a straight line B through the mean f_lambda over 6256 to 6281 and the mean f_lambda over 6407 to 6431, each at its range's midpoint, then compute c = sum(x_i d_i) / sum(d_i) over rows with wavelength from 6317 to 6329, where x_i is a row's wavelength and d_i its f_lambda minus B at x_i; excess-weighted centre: 6325.0 angstrom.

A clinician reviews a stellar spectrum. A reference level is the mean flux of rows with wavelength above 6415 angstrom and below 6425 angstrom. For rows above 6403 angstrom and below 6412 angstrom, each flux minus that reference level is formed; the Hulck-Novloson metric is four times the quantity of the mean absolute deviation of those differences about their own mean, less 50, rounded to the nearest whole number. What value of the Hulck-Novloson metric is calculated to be -199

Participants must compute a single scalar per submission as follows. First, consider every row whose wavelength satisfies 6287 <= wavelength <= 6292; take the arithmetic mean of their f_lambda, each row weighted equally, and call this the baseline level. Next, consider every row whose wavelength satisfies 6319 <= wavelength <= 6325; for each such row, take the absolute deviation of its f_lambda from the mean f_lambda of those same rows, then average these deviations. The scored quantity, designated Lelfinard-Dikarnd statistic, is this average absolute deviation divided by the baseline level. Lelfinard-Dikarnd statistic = 0.0212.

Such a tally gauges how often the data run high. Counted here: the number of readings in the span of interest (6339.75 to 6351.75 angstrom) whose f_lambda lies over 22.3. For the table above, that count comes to 8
